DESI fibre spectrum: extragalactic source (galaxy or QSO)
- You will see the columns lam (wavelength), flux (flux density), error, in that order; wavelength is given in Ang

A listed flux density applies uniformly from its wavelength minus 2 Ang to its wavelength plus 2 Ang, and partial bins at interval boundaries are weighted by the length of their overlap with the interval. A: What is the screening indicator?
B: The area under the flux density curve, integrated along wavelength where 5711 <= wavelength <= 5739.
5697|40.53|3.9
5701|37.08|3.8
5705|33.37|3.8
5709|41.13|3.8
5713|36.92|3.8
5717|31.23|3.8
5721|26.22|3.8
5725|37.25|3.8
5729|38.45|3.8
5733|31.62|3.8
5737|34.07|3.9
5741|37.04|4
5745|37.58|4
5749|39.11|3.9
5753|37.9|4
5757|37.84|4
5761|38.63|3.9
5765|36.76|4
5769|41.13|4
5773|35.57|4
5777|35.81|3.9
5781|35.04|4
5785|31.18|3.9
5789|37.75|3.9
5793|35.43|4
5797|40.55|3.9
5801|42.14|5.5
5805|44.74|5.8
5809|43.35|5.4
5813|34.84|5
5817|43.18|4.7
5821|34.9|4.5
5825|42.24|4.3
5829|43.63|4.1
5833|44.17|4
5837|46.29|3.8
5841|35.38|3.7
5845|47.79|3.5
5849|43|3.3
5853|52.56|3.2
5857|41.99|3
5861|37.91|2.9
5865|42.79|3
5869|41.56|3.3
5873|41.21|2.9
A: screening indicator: 943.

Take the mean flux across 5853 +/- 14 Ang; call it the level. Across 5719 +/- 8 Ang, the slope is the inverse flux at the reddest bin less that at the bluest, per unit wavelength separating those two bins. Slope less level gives -43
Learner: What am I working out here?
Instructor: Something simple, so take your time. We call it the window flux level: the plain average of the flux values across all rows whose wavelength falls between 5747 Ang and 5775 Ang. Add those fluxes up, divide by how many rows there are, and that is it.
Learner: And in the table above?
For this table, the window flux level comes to 38.1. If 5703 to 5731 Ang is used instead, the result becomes 34.9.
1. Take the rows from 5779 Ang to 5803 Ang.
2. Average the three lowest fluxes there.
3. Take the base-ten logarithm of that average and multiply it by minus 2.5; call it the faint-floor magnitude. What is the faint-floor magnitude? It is -3.82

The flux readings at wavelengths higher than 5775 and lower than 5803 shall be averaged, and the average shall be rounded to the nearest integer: 37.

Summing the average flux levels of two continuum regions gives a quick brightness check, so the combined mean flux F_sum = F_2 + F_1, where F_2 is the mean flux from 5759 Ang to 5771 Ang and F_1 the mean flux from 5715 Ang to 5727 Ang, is 70.4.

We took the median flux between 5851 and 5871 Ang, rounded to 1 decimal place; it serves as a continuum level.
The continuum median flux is 42.0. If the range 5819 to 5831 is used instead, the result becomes 42.2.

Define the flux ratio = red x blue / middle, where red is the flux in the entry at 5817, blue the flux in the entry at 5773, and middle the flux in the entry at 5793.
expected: 43.4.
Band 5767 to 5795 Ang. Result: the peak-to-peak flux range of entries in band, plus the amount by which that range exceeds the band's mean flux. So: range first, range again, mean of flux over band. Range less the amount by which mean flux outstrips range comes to -16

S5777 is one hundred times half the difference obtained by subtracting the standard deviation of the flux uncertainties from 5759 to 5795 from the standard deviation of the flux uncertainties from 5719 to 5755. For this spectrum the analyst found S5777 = 2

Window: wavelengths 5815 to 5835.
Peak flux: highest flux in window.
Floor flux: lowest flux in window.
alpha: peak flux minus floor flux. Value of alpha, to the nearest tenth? 9.3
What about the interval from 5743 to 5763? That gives 1.5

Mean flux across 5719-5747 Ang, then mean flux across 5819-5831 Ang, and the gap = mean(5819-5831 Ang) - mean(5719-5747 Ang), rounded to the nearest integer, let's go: 6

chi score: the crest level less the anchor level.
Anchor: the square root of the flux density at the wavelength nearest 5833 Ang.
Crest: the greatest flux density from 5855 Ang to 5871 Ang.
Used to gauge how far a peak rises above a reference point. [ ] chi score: 36.1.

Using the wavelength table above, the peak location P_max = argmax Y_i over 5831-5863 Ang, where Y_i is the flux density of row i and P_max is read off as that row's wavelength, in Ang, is 5853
